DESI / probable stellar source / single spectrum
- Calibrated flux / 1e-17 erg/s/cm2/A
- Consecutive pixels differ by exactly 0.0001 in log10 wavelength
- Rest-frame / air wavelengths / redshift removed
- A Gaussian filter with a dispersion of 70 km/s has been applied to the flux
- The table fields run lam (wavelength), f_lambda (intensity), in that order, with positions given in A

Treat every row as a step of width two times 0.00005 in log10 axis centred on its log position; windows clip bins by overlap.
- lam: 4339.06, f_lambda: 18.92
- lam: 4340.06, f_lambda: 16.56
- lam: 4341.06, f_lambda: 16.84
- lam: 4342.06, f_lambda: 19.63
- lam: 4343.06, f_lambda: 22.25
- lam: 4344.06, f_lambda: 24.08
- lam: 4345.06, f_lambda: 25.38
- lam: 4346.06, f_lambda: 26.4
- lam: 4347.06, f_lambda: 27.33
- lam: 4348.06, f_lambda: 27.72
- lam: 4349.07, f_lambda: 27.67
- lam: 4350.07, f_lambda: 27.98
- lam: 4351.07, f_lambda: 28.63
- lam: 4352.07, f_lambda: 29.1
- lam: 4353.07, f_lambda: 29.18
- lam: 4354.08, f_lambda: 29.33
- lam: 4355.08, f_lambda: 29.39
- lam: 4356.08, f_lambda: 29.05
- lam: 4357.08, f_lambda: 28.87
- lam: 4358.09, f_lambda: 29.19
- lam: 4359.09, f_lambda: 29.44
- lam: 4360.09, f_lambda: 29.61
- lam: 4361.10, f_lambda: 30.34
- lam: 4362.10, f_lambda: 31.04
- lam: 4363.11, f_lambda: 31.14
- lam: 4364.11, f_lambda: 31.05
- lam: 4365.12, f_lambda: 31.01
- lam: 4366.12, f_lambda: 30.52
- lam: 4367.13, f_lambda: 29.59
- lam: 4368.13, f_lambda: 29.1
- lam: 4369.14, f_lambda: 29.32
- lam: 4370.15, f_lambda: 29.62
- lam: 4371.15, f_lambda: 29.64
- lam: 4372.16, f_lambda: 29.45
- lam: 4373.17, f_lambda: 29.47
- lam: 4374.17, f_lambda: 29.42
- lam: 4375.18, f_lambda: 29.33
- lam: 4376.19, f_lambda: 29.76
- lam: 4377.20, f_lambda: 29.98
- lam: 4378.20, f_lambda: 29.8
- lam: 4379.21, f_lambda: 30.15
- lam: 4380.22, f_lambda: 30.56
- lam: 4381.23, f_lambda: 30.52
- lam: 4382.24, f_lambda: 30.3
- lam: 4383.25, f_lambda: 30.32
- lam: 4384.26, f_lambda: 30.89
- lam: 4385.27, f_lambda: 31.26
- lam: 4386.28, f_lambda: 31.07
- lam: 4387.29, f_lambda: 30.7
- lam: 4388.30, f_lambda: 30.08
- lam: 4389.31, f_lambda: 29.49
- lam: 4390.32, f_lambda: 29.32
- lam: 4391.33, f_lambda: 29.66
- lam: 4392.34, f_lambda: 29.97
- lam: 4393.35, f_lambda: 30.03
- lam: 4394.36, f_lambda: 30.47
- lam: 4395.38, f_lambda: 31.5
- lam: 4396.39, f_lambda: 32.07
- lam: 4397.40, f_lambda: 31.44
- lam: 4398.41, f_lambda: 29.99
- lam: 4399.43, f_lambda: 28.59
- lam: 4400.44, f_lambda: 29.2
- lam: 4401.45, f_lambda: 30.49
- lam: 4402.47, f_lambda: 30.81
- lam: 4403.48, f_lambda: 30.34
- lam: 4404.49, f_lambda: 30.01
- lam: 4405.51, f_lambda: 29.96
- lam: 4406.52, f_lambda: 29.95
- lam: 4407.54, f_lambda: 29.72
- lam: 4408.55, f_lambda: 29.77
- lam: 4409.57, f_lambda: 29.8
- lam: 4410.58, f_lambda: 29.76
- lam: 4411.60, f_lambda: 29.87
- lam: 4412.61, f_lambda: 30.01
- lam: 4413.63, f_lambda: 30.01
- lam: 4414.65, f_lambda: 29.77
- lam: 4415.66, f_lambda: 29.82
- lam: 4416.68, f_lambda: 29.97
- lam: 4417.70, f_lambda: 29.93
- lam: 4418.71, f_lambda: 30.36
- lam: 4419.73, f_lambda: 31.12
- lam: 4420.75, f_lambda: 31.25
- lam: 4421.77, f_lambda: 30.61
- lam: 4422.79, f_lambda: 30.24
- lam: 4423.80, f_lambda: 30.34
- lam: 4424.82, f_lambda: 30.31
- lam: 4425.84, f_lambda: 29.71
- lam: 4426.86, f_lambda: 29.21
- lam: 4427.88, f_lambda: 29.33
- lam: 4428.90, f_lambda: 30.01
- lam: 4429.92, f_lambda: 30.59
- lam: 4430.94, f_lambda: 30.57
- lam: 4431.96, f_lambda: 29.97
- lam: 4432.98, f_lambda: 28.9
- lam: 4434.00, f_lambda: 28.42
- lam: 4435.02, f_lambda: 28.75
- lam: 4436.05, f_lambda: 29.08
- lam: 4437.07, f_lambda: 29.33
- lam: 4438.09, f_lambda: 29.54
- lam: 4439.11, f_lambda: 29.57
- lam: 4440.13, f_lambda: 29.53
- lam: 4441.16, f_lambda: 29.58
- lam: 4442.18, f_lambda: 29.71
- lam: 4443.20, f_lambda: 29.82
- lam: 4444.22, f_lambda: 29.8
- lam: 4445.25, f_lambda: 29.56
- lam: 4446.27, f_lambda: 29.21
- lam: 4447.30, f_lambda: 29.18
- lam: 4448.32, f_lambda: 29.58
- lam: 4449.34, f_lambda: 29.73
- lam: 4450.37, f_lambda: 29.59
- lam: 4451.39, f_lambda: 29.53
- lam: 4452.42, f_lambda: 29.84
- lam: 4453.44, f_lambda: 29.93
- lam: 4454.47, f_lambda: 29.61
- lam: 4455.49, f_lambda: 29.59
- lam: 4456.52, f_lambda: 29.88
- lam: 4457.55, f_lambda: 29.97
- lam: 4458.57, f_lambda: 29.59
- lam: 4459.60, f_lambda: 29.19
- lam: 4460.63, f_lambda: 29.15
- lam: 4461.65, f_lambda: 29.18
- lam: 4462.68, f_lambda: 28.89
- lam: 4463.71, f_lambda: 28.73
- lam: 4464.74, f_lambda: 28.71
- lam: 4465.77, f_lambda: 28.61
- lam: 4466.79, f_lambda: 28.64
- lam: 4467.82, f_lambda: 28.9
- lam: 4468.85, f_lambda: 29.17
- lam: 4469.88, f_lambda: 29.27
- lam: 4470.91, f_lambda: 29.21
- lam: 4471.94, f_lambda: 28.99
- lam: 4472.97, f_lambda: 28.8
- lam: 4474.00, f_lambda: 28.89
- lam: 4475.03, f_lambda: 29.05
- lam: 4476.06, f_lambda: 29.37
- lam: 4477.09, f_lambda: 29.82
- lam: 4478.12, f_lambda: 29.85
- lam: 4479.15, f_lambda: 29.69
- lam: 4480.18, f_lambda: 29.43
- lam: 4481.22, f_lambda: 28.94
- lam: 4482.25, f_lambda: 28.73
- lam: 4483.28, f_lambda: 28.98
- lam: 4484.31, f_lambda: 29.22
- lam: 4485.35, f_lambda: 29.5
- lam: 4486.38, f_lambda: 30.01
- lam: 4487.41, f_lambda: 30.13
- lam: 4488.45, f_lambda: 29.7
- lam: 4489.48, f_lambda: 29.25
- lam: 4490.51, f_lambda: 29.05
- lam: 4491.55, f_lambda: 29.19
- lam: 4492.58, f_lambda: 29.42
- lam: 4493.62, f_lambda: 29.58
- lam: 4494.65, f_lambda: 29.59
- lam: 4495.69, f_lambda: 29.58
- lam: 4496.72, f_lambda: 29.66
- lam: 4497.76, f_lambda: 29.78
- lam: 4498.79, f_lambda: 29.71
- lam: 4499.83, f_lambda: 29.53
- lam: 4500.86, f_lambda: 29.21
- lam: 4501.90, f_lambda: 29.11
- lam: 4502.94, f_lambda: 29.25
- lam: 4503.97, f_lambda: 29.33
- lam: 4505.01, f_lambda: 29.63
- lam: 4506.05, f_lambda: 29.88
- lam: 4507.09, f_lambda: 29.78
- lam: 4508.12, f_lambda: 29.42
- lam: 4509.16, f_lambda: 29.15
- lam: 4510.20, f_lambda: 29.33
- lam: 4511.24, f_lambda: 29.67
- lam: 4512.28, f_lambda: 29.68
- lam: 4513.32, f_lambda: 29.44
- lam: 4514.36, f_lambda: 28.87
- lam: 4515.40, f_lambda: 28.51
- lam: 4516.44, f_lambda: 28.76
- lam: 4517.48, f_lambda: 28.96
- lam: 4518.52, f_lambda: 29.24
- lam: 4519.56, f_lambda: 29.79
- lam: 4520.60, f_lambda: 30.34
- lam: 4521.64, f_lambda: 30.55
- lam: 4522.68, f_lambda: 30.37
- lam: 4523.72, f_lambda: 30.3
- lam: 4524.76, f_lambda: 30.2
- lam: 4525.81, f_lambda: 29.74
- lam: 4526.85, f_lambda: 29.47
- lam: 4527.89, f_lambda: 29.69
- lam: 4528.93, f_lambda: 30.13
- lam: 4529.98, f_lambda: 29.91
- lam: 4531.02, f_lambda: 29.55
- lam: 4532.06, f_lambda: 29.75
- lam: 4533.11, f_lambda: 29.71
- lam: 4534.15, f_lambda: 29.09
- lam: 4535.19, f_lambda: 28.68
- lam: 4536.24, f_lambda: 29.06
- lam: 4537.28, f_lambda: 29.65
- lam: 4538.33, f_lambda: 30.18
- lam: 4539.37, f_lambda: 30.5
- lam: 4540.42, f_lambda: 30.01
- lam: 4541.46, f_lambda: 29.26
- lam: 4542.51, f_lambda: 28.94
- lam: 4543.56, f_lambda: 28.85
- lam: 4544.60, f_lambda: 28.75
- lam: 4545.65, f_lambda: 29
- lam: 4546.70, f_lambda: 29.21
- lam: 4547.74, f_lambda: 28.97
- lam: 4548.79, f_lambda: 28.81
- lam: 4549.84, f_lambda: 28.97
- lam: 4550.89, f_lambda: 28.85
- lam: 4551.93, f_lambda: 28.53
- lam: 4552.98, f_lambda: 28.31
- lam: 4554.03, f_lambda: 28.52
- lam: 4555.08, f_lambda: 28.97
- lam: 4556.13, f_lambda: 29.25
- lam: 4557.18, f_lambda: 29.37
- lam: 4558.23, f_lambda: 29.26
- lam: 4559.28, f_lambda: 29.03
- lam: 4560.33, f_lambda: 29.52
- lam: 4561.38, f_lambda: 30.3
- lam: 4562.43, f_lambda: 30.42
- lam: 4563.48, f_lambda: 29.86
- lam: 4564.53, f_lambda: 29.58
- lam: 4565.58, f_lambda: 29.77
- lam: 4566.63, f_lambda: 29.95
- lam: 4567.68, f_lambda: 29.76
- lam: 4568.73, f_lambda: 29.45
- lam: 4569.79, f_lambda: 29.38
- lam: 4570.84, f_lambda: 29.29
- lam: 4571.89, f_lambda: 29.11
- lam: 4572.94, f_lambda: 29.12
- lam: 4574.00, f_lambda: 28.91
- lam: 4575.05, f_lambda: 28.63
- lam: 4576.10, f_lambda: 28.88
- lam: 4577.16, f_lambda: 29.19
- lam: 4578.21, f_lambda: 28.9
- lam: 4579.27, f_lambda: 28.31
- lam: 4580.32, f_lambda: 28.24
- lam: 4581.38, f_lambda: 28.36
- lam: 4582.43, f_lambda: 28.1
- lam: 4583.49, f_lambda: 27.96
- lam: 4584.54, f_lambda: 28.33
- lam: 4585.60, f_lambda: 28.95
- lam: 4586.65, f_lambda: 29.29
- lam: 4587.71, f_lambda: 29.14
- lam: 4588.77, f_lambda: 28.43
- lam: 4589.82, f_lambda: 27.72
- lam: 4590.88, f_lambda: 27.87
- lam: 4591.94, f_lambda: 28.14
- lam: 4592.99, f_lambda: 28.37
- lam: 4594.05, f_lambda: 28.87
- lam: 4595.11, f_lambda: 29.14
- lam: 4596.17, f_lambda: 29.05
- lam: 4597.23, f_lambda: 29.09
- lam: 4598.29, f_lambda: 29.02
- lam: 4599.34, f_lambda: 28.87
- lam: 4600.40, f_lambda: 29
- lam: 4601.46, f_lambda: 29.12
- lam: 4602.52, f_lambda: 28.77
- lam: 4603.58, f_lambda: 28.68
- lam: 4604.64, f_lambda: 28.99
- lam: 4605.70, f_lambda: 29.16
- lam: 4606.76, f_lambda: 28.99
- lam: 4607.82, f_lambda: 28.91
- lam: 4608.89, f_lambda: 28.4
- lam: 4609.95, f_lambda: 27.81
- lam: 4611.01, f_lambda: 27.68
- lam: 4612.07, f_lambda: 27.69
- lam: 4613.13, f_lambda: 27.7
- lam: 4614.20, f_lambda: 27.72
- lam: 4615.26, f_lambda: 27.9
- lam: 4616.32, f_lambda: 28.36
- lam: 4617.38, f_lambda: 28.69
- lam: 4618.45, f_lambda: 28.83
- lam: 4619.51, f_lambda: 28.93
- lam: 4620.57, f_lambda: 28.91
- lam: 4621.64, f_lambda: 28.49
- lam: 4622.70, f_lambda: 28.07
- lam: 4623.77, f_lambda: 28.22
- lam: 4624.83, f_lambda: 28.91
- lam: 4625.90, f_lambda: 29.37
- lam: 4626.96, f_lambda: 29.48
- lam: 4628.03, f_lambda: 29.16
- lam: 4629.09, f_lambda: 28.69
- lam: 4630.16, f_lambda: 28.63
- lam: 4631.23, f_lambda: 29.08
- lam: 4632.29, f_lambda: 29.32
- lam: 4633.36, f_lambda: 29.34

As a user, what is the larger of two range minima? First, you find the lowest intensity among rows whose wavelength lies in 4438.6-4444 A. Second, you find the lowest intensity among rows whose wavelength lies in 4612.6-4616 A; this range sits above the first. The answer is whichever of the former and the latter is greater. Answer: 29.5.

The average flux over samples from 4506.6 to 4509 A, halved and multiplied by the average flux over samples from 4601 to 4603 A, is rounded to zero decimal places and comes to 428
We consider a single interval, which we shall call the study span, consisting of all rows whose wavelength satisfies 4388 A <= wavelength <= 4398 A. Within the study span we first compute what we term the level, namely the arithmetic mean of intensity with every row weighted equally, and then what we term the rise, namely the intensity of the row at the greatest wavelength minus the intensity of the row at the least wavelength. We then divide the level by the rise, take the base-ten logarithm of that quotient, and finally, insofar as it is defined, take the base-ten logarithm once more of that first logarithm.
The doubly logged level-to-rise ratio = 0.13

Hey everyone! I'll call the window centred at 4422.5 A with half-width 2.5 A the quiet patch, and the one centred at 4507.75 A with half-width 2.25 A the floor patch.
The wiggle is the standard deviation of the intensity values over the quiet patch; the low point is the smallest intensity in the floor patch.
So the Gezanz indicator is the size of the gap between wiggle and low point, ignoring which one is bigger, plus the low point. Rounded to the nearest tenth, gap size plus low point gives 57.9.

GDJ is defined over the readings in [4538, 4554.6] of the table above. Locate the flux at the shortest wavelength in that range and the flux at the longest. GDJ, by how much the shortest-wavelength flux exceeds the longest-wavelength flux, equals 1.7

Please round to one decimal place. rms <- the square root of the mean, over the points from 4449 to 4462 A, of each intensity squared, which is 29.6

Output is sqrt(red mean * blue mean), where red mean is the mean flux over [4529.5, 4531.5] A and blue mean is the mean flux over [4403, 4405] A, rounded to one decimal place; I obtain 30.0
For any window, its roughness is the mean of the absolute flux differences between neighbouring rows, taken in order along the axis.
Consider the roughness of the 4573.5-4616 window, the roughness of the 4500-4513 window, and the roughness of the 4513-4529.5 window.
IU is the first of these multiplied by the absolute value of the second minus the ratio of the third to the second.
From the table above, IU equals 0.36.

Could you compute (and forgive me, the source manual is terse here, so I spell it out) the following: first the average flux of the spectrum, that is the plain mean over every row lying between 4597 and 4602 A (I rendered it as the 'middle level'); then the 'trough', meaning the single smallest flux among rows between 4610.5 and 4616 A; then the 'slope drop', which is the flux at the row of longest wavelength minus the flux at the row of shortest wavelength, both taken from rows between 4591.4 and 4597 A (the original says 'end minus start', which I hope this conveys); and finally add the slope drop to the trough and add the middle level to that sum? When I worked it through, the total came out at 57.6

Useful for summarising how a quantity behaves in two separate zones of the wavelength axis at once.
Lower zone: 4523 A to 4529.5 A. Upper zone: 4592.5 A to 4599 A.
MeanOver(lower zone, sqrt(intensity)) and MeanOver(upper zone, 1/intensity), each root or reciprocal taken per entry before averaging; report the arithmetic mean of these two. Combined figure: 2.75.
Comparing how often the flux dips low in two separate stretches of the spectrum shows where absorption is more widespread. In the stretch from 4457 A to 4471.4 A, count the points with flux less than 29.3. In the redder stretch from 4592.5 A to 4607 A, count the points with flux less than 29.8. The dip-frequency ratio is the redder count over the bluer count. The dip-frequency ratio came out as 1.2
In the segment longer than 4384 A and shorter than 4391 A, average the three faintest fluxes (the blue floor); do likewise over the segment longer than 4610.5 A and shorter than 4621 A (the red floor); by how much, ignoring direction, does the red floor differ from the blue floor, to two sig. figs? 1.9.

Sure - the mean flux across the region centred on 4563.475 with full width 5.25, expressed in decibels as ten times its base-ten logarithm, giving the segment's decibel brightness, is 14.77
